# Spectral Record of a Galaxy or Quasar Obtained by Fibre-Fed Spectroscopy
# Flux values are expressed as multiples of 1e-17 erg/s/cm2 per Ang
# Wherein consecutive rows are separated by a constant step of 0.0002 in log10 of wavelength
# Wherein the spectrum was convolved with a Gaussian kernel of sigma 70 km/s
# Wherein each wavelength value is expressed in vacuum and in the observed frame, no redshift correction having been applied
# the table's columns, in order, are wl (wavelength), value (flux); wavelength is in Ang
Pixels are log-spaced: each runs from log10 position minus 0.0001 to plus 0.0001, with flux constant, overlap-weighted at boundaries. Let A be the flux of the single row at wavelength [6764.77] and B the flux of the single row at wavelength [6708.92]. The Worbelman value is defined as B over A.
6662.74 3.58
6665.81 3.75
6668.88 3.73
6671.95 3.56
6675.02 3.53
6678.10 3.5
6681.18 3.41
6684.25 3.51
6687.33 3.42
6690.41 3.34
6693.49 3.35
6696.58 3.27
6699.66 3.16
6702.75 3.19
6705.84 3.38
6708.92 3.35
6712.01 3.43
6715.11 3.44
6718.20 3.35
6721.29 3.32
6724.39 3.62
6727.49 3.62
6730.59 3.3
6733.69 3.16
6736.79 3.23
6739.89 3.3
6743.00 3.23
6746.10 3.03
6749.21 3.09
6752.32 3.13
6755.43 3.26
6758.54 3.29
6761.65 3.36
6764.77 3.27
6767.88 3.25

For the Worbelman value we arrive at 1.02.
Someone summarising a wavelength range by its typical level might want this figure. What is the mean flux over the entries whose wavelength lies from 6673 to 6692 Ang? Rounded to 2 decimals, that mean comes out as 3.45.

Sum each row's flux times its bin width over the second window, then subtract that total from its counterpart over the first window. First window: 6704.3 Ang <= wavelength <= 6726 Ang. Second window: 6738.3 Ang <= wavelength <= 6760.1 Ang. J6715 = 4.5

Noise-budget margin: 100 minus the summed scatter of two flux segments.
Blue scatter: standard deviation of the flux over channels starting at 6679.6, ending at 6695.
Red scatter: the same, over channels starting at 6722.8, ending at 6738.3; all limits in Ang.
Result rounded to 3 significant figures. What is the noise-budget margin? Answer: 99.7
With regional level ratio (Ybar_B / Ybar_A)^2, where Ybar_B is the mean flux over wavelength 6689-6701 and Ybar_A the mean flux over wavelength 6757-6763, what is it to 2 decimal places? 0.97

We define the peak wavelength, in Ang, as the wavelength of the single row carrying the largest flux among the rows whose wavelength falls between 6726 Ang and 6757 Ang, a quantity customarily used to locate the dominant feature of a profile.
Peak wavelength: 6727.49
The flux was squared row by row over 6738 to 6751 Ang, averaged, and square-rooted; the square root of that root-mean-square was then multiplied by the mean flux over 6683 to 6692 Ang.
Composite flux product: 6.1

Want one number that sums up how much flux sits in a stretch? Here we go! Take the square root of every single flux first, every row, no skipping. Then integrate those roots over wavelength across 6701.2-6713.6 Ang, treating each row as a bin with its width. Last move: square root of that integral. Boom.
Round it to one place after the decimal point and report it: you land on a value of 4.8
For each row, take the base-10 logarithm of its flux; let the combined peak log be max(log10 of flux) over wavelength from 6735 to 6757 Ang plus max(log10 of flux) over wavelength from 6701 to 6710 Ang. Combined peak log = 1.05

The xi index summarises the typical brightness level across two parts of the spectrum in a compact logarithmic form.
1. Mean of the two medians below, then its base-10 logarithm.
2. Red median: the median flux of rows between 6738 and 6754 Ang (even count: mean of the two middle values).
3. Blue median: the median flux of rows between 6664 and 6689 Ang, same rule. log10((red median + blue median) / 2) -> 0.522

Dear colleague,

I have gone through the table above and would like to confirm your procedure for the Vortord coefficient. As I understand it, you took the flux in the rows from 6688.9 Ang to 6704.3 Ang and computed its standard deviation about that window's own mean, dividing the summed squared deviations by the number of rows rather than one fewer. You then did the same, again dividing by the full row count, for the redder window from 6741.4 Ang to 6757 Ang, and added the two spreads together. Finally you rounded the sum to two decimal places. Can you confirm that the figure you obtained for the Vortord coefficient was 0.16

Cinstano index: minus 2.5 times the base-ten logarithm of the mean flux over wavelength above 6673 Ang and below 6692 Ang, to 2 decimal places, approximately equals -1.35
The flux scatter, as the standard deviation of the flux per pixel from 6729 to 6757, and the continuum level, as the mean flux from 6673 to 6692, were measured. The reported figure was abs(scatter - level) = 3.36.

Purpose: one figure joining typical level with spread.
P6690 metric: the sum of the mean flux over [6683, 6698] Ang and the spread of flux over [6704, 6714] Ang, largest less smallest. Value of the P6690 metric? 3.5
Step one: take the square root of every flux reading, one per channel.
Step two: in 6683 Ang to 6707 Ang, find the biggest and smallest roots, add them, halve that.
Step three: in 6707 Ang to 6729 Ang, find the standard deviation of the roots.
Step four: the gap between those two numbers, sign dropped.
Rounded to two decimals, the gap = 1.79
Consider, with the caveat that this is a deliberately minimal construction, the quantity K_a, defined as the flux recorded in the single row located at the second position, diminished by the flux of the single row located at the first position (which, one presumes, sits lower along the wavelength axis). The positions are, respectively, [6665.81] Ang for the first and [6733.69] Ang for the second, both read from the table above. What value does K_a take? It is -0.59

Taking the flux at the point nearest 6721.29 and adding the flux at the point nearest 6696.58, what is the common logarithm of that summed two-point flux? 0.819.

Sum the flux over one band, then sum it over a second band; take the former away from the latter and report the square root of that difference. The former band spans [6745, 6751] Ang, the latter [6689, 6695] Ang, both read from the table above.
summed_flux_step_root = 0.8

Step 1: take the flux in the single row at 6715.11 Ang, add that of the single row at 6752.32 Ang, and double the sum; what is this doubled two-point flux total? 13.1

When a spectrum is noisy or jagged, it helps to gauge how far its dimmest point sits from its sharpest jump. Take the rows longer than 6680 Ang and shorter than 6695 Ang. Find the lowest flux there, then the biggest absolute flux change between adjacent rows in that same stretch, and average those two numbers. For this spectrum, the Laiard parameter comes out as 1.72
